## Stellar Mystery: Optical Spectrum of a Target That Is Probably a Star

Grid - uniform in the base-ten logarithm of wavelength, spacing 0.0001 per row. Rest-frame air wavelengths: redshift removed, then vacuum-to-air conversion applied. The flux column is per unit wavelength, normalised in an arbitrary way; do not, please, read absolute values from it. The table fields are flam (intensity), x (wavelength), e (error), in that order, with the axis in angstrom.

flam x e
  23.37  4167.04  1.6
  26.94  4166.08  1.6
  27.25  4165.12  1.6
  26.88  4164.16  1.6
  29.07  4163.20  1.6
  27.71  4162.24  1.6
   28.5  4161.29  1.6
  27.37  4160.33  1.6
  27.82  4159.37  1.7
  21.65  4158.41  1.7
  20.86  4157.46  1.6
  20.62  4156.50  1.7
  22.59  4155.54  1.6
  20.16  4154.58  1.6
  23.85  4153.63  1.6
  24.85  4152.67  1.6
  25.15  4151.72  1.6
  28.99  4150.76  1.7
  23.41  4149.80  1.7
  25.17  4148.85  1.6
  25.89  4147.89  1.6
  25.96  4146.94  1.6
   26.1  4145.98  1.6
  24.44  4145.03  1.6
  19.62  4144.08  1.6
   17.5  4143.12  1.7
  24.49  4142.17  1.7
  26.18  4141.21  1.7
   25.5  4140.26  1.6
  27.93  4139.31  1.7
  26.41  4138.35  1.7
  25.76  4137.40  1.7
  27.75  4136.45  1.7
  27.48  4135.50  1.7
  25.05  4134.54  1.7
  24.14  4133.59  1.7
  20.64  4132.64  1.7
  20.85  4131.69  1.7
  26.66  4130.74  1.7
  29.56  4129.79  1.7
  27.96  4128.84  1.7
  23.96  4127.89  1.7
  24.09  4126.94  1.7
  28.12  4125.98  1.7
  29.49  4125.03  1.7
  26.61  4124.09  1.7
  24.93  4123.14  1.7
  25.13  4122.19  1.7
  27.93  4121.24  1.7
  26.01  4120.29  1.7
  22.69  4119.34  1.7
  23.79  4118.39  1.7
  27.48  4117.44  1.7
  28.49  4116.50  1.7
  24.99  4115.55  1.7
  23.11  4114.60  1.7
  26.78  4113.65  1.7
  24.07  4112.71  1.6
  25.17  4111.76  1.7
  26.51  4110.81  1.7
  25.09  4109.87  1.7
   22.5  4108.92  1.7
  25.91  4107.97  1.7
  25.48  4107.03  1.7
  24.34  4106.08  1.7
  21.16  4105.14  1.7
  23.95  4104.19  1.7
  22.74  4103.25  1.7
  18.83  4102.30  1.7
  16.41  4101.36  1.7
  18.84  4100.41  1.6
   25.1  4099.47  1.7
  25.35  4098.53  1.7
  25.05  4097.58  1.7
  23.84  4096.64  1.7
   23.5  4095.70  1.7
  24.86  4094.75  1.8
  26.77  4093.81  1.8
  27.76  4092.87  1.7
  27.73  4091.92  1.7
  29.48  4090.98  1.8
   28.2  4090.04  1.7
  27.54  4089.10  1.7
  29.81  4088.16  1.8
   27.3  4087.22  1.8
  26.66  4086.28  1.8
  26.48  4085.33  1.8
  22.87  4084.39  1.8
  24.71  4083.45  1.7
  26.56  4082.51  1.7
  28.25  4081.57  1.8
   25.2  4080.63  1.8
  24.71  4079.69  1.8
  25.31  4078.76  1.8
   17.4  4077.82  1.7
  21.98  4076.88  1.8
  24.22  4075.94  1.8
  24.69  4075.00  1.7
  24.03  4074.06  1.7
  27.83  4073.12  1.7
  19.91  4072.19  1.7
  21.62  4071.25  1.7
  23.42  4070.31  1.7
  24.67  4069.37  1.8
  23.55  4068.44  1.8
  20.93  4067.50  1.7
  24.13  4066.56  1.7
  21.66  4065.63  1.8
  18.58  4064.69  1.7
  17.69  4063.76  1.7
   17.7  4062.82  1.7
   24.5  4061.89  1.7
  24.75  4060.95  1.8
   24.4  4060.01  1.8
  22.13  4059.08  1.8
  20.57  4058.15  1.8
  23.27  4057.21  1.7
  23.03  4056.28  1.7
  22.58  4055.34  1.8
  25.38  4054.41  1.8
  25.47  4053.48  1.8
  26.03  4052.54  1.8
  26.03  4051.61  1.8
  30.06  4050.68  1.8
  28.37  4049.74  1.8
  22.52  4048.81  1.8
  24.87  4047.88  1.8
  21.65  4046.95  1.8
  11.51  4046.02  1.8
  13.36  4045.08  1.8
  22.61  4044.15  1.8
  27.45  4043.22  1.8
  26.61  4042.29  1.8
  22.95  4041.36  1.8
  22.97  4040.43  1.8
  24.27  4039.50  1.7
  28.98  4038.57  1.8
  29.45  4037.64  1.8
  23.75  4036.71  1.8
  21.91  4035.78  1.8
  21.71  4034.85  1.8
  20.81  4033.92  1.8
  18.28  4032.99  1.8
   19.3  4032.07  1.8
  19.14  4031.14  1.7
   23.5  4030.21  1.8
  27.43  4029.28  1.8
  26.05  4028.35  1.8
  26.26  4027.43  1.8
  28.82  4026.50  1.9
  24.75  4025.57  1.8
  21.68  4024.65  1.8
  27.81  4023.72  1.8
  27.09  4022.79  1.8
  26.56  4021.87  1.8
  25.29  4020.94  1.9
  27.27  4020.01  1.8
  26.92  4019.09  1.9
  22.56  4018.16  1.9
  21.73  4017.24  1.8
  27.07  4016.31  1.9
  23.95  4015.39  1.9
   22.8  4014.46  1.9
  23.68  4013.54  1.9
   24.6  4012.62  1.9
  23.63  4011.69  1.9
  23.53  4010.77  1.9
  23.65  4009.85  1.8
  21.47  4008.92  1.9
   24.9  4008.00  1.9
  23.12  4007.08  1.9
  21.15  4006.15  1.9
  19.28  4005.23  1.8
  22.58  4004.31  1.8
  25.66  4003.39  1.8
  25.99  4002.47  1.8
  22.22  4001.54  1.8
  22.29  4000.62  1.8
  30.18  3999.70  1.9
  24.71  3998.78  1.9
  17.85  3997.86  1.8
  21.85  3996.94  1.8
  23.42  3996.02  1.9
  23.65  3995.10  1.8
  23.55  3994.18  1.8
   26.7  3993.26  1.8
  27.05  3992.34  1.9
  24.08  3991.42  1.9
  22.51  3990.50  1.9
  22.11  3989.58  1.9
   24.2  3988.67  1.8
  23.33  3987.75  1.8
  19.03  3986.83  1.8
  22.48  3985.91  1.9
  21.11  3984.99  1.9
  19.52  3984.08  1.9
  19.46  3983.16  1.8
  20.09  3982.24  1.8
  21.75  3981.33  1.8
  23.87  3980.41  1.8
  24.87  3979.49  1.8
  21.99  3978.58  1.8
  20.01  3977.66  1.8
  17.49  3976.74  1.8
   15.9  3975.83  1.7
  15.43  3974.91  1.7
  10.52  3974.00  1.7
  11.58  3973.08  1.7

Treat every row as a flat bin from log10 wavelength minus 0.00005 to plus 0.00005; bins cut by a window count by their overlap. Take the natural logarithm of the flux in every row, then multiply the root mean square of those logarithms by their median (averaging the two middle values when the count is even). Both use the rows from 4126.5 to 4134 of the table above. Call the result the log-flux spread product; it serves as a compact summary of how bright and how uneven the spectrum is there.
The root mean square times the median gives 10.2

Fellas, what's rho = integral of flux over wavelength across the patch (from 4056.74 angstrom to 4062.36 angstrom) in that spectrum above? 131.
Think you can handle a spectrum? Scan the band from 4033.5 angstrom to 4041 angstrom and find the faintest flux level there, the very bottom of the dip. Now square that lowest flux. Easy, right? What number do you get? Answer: 433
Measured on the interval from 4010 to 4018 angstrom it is 472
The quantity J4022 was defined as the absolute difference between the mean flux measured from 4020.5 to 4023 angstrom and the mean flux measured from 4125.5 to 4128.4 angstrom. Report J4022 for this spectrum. 0.9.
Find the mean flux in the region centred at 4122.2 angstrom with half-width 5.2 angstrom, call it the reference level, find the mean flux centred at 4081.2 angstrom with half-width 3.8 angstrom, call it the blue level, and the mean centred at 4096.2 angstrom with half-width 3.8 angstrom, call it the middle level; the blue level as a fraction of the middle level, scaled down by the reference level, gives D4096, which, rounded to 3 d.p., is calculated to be 0.037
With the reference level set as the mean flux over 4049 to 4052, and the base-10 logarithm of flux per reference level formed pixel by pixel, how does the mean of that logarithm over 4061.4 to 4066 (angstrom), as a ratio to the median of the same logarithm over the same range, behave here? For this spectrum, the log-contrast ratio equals 0.84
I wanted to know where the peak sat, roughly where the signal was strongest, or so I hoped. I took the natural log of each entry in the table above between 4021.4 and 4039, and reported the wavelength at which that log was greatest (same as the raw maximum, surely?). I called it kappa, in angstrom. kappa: 4037.64 angstrom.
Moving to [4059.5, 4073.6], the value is 4073.12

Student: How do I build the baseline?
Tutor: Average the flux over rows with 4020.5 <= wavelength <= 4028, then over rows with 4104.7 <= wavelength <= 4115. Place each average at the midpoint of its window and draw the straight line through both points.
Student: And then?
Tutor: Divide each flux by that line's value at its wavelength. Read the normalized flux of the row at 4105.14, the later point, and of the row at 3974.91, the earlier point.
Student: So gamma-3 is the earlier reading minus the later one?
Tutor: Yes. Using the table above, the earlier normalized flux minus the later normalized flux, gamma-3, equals -0.28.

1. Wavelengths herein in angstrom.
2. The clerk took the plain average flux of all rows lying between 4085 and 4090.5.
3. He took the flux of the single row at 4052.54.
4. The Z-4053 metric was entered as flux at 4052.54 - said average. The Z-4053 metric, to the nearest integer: -2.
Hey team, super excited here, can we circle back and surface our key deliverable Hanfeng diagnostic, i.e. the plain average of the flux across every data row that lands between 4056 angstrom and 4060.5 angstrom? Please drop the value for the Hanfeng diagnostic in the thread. 22.7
